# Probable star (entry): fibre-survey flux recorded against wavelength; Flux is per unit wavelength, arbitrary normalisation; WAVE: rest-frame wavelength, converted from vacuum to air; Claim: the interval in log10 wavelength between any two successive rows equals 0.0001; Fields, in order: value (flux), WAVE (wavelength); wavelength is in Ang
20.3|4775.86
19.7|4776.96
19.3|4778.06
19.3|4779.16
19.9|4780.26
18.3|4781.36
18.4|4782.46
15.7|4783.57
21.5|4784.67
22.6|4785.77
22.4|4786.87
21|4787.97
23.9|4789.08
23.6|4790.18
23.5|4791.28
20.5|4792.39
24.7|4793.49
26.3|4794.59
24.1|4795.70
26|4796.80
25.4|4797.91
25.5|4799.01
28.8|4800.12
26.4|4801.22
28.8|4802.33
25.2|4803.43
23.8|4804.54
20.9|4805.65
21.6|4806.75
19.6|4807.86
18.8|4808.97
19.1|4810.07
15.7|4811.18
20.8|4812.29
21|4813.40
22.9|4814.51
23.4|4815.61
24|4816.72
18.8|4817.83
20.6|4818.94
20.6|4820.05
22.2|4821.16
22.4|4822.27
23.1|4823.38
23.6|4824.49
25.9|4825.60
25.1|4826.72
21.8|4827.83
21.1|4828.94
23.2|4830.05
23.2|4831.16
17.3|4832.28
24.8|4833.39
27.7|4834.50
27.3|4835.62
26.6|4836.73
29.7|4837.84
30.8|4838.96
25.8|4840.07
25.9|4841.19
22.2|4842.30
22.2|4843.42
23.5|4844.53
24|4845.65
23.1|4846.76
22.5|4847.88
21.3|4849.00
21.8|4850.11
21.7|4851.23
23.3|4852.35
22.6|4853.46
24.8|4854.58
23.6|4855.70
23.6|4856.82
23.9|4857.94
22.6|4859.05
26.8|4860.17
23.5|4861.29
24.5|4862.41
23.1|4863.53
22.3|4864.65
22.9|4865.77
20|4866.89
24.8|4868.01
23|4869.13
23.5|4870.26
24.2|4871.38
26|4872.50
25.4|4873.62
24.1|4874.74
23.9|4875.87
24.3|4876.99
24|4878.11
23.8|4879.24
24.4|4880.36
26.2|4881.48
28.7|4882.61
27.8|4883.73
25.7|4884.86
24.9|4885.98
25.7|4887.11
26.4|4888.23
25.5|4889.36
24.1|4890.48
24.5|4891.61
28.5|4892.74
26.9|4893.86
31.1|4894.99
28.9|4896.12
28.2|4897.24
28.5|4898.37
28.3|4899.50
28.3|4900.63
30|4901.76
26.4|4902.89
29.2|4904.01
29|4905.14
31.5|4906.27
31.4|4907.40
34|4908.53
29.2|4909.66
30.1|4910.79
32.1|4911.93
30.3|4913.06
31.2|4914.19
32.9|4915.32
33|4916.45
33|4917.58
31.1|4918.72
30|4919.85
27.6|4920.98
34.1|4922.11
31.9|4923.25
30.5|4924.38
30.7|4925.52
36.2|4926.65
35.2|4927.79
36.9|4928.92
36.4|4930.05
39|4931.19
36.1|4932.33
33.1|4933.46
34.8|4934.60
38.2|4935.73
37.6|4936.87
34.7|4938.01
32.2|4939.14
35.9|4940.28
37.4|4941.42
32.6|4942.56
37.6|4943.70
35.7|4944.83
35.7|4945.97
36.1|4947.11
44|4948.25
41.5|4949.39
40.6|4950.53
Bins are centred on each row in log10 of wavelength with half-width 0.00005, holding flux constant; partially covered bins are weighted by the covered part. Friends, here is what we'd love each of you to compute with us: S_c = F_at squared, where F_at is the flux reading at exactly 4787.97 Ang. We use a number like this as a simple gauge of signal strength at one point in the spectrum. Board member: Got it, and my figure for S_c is 441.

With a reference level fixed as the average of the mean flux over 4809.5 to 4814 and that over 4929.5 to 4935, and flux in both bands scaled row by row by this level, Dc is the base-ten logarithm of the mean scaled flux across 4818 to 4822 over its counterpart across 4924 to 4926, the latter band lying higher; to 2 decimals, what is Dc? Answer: -0.16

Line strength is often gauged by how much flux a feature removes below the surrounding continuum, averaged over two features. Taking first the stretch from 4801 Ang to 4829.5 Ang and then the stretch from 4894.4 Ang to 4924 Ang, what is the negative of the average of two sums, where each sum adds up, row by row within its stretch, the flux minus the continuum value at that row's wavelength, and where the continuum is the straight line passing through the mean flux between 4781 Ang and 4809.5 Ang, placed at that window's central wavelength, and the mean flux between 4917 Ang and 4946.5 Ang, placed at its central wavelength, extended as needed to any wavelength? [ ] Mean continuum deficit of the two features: 59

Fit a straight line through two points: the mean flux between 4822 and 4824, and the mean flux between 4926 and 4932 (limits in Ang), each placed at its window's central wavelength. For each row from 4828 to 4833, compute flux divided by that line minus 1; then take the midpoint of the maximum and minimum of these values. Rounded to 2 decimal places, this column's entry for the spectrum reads -0.15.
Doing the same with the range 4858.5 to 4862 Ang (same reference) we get -0.11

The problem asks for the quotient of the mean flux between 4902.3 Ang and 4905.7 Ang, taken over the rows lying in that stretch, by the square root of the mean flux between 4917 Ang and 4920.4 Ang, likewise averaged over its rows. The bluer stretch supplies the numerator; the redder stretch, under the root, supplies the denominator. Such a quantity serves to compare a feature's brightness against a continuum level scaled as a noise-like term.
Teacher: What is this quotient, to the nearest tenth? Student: 5.0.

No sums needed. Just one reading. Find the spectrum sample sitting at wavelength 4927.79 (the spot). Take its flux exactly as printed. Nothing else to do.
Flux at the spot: 35.2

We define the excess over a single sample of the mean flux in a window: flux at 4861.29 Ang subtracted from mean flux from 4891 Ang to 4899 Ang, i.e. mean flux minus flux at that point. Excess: 4.6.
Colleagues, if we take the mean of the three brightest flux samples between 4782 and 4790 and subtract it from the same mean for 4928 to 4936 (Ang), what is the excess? 15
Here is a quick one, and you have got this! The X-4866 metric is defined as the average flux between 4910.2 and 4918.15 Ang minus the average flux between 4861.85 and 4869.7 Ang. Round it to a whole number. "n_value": 9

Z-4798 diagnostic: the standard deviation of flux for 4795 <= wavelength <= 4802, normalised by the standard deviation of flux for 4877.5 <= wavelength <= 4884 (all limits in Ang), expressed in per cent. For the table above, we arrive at 75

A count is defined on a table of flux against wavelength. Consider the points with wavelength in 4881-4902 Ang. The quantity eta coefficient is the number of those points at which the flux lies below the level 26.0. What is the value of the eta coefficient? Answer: 6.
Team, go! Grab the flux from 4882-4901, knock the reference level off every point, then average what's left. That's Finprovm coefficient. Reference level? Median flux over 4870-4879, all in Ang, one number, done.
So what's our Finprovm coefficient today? 3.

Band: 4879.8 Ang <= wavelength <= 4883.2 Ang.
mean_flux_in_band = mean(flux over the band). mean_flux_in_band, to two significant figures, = 26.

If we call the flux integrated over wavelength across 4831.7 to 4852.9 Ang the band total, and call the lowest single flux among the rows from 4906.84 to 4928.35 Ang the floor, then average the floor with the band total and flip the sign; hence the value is -271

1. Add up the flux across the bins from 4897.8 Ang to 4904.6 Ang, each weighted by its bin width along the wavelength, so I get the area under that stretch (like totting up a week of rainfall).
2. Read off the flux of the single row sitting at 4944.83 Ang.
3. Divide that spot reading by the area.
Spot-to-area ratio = 0.185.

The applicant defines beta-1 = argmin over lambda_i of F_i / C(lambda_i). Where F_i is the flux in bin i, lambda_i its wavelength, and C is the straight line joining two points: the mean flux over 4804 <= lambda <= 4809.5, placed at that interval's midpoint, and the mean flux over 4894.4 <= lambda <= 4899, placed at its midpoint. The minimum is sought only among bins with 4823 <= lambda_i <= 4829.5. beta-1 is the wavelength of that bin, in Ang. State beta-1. 4828.94 Ang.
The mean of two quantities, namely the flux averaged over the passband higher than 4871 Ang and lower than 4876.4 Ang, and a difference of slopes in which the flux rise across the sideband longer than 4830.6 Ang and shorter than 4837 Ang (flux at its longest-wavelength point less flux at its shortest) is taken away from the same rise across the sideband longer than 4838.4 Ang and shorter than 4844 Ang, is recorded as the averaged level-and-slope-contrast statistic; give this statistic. 6.4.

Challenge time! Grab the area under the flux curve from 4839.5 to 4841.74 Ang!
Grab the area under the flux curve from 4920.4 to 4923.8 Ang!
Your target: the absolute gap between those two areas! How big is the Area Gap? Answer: 48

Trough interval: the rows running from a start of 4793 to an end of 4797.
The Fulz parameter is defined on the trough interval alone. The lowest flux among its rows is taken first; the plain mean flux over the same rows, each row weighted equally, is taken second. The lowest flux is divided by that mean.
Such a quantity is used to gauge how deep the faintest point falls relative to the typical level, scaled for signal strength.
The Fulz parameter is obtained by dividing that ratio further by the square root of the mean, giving 0.190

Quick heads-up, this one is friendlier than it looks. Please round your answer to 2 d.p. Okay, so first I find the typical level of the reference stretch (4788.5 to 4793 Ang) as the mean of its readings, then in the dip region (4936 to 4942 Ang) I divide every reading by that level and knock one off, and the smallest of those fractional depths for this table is 0.41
